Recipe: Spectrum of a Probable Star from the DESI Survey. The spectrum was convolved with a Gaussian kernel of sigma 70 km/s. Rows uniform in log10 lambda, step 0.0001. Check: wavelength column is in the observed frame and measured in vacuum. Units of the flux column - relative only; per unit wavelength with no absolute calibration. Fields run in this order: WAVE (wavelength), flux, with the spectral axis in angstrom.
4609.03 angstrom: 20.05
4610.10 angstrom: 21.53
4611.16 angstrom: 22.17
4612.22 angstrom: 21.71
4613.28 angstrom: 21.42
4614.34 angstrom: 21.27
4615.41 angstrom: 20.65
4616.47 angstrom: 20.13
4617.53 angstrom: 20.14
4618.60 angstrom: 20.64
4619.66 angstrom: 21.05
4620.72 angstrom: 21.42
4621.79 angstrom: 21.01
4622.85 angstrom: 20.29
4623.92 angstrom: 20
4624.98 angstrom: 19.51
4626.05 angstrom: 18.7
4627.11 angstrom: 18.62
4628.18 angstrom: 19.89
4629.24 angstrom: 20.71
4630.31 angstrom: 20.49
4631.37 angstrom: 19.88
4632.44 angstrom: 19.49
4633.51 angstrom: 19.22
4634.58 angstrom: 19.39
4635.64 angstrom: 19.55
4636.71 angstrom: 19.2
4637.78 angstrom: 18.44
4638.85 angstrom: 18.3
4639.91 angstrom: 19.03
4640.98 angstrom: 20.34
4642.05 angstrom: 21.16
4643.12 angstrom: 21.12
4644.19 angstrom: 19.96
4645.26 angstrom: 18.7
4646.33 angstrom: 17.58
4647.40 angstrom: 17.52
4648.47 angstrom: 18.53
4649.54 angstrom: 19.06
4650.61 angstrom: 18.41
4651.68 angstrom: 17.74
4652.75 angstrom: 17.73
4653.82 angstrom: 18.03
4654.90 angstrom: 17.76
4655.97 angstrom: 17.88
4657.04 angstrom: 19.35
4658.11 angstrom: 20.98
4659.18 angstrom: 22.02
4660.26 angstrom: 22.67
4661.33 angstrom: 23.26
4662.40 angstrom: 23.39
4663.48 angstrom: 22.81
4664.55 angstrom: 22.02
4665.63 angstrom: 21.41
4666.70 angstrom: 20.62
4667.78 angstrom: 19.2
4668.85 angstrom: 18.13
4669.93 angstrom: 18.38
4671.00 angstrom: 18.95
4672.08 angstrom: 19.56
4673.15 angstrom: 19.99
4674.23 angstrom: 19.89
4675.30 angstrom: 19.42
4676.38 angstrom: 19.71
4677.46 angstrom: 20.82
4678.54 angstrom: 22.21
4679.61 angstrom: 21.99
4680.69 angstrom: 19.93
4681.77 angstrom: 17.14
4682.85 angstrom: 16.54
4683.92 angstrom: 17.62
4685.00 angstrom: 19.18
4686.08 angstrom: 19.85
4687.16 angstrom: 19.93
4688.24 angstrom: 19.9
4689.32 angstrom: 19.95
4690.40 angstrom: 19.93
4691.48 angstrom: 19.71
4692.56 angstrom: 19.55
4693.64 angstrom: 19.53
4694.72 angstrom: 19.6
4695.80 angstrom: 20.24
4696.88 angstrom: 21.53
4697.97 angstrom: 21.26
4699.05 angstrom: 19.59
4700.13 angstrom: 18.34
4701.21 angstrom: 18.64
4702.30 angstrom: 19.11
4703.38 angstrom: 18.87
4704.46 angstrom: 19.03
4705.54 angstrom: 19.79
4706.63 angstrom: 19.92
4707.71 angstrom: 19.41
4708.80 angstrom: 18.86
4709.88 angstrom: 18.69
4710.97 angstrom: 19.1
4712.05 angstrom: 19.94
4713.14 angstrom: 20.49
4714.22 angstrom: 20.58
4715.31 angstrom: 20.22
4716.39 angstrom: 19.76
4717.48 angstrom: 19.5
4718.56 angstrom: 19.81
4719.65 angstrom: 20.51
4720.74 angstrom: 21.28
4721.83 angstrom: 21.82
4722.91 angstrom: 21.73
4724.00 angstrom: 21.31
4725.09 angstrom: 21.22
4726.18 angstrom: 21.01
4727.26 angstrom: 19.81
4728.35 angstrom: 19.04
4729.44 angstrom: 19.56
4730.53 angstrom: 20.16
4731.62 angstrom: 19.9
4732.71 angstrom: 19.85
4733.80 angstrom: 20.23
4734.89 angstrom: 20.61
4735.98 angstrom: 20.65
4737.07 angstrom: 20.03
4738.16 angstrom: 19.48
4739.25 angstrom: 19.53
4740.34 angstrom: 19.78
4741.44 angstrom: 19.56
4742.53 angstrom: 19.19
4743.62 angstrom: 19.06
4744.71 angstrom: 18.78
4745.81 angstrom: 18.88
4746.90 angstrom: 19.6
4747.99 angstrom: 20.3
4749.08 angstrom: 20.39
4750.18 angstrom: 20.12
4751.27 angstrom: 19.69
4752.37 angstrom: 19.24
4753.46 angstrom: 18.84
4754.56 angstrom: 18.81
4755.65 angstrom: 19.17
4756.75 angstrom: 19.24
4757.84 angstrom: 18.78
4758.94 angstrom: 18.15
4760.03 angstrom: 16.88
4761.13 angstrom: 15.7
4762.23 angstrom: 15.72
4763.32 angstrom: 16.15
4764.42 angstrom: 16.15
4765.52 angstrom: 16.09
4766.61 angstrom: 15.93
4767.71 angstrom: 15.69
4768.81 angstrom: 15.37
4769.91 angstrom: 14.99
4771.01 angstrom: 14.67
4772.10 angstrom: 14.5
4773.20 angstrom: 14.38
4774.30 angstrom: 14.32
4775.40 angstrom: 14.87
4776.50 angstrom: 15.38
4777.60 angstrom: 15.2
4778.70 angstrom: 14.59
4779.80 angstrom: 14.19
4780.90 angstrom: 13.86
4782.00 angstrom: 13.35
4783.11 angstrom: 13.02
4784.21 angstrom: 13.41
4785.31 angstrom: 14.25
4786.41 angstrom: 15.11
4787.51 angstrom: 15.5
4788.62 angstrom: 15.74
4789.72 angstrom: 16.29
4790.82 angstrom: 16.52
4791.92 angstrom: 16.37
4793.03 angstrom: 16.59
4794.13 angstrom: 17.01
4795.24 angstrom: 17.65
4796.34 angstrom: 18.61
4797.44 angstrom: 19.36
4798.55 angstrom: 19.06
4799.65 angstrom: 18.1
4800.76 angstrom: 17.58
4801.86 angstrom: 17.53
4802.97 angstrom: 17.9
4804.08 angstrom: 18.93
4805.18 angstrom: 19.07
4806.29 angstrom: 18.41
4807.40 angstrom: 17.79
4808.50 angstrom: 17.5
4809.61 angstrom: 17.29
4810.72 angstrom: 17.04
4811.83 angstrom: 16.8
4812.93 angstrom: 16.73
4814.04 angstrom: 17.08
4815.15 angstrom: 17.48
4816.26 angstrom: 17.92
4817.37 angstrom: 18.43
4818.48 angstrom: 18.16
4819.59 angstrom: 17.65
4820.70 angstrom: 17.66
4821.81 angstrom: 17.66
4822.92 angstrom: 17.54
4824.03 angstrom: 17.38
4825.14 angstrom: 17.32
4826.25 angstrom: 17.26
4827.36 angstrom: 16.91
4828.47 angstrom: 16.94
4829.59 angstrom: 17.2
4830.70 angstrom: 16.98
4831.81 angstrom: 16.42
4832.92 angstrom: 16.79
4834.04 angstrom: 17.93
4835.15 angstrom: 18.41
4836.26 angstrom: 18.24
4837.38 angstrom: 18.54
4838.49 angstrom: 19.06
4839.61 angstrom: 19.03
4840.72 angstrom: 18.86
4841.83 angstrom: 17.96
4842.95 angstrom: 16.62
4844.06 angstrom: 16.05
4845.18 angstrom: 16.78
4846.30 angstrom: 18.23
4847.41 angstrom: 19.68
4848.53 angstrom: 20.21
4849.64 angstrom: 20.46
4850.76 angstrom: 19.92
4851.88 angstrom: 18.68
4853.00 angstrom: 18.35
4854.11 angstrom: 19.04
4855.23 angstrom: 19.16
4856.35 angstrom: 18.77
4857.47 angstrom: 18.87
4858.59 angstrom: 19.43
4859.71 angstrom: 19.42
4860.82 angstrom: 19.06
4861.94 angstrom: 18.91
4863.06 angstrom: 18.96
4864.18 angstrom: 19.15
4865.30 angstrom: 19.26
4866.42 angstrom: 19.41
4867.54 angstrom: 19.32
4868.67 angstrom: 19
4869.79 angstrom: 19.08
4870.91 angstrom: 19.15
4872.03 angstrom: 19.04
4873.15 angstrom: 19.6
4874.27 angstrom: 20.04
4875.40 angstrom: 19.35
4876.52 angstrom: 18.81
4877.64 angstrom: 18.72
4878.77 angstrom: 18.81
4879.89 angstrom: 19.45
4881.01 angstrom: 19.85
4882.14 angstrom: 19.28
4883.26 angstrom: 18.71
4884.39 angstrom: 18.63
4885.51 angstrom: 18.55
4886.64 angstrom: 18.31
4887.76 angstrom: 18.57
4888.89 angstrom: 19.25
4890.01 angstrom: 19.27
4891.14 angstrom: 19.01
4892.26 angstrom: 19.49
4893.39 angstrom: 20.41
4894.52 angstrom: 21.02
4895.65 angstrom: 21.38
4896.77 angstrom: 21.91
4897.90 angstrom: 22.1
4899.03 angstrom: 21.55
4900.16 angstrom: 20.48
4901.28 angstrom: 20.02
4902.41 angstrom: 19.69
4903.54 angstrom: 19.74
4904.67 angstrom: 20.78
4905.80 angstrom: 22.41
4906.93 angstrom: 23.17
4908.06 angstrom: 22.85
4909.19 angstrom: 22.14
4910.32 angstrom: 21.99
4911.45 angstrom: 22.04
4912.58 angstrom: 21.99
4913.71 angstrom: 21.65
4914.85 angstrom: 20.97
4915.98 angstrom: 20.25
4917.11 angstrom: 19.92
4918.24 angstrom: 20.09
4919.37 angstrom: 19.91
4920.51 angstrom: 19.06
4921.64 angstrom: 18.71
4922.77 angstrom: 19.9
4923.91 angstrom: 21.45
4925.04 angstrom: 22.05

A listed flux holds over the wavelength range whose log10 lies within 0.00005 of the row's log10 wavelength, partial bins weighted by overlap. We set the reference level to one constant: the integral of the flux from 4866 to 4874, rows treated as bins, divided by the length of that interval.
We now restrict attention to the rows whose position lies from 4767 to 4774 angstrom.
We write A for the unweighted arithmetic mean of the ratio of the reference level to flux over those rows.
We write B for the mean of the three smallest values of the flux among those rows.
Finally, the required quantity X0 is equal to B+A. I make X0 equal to 15.8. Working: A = 1.29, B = 14.5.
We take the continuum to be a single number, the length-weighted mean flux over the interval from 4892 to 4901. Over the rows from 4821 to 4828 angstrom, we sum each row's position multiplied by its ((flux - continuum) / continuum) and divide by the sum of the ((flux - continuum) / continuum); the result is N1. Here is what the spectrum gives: 4824.7 angstrom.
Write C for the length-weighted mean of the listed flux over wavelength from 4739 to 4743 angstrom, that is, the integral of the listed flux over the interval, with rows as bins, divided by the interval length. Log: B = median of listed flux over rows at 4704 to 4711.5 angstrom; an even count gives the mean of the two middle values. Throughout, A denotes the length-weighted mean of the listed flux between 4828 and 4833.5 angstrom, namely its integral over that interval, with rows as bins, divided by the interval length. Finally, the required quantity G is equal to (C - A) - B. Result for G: -16.4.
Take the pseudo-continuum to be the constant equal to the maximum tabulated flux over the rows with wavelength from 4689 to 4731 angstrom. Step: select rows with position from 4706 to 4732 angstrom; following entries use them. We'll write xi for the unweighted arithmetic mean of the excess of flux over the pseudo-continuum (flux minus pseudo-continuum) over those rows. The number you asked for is -1.7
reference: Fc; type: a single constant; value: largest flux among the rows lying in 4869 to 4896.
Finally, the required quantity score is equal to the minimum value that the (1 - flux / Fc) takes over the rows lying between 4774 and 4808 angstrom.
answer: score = 0.094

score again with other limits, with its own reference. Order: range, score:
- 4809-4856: 0.043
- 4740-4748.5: 0.051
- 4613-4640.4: -0.002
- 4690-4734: -0.021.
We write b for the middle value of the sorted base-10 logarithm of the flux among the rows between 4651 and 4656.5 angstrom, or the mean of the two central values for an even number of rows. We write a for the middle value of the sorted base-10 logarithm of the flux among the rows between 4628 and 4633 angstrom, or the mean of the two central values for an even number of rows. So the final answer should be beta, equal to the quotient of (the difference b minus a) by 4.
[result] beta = -0.012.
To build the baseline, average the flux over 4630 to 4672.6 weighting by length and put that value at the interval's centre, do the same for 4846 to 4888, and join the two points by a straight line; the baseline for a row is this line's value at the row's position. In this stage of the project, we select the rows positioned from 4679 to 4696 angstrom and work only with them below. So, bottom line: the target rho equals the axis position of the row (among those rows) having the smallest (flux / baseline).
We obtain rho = 4682.85 angstrom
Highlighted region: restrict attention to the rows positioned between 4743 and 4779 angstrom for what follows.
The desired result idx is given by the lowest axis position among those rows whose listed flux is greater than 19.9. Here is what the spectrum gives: 4747.99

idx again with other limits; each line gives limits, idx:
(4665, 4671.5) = 4665.63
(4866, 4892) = 4874.27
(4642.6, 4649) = 4643.12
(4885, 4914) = 4893.39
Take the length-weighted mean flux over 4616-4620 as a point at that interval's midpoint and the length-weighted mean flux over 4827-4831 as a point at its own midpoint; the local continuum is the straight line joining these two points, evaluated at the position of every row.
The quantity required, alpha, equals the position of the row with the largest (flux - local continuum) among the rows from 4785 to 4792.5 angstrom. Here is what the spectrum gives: 4790.82 angstrom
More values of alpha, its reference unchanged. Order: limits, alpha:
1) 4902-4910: 4906.93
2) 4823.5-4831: 4824.03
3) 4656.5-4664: 4662.40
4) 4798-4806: 4805.18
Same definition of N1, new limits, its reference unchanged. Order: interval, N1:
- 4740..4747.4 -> 4743.8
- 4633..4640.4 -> 4637.0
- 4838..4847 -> 4843.0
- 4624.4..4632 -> 4627.4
